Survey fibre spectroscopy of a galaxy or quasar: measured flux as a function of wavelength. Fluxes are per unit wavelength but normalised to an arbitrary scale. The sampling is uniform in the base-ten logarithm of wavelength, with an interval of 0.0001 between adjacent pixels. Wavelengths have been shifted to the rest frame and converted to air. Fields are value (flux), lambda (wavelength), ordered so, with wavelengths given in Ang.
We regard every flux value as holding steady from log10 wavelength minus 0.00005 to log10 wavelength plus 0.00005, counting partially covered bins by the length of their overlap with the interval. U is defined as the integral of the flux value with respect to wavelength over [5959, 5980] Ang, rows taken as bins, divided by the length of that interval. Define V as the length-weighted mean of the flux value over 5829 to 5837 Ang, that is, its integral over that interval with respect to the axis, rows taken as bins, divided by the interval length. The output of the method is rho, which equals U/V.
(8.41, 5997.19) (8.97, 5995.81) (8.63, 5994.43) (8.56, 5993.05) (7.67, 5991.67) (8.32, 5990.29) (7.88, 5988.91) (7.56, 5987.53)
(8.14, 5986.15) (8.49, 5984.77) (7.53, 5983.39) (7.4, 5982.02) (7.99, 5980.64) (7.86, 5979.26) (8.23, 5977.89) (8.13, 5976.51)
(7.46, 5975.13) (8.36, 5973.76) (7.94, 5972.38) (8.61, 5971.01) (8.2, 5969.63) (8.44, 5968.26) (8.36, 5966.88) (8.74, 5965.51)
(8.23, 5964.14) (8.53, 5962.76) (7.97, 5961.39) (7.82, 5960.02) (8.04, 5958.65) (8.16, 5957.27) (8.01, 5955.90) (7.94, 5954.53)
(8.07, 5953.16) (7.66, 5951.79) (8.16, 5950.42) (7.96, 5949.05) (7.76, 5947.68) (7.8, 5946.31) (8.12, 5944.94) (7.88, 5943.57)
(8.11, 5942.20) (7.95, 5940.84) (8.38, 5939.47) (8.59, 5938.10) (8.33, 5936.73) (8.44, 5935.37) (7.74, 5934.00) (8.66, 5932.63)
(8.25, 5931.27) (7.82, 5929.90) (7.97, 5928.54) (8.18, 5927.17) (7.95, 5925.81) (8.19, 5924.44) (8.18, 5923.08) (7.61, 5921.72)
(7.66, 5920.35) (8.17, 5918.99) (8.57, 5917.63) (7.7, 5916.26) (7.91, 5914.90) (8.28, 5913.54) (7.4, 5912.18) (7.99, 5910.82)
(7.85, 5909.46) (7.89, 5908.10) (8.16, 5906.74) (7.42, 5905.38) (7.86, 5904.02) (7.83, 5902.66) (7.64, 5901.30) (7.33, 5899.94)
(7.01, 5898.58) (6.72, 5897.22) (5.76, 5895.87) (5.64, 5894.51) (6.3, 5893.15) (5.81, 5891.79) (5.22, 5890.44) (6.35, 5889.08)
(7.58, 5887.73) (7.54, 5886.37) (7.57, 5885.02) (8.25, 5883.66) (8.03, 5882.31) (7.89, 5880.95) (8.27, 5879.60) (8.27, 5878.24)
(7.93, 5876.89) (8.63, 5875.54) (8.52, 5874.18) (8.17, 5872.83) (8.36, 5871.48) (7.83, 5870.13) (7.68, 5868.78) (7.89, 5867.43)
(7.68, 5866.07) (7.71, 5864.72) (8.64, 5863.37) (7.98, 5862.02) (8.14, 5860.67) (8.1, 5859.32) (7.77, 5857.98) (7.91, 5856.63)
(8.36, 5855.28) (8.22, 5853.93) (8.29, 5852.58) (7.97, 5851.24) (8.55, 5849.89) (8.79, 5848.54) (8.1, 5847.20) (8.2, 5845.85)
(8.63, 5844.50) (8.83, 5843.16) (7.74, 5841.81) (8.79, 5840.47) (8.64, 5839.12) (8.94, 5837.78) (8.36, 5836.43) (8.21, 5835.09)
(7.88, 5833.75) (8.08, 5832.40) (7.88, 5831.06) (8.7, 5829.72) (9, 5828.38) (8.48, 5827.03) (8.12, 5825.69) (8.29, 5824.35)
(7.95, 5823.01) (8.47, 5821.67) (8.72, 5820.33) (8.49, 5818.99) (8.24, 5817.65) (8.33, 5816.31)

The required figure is 1.00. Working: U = 8.19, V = 8.20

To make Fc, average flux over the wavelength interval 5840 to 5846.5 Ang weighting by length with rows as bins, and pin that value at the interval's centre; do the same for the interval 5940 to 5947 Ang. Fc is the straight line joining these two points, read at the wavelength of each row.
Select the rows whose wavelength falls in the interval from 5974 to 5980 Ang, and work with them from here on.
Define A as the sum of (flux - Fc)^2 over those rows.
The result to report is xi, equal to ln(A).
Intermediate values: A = 0.4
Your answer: -0.9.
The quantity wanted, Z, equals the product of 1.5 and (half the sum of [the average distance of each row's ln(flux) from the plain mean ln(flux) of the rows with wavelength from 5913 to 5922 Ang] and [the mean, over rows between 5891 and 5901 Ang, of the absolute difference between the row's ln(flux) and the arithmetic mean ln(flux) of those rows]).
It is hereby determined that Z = 0.094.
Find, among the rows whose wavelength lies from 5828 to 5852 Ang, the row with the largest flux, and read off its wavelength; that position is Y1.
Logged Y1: 5828.38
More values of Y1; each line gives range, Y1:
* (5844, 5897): 5848.54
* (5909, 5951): 5932.63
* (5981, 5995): 5994.43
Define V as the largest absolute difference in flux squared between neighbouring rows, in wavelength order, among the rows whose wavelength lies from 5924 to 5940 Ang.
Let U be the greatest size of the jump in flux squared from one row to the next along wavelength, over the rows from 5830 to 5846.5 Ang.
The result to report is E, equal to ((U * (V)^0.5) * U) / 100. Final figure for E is 12.7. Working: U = 18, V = 15.1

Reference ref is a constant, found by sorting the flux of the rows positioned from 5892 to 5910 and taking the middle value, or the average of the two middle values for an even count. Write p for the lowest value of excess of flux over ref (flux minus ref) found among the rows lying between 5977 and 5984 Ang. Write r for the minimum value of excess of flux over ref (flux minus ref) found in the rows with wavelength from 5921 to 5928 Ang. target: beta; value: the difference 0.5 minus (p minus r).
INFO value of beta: 0.71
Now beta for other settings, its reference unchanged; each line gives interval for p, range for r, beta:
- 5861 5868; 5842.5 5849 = 0.92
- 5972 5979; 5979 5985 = 0.44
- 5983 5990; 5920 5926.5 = 0.58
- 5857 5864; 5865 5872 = 0.41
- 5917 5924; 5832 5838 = 0.77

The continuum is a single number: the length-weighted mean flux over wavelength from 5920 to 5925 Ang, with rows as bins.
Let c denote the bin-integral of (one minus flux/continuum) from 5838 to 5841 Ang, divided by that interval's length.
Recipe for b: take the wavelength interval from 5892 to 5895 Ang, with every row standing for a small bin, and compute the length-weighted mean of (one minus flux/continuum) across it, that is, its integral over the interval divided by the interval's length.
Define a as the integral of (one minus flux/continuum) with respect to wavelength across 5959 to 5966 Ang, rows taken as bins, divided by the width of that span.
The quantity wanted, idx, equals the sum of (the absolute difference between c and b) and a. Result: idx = 0.31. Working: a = -0.04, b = 0.246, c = -0.10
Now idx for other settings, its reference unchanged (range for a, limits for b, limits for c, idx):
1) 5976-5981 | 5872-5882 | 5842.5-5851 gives 0.02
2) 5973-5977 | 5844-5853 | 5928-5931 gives 0.05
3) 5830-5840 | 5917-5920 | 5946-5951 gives 0.00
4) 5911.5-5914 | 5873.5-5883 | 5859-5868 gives 0.04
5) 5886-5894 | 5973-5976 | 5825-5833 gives 0.25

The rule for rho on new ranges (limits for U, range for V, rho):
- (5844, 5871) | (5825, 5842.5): 0.97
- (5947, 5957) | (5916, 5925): 0.99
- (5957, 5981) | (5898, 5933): 1.03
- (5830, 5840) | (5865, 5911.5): 1.11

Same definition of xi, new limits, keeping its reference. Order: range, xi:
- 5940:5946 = -3.0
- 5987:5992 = -1.0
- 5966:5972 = 0.2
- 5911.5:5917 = -0.3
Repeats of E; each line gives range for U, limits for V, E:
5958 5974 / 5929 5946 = 4.8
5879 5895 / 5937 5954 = 8.3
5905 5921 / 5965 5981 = 7.6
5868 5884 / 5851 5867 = 5.2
